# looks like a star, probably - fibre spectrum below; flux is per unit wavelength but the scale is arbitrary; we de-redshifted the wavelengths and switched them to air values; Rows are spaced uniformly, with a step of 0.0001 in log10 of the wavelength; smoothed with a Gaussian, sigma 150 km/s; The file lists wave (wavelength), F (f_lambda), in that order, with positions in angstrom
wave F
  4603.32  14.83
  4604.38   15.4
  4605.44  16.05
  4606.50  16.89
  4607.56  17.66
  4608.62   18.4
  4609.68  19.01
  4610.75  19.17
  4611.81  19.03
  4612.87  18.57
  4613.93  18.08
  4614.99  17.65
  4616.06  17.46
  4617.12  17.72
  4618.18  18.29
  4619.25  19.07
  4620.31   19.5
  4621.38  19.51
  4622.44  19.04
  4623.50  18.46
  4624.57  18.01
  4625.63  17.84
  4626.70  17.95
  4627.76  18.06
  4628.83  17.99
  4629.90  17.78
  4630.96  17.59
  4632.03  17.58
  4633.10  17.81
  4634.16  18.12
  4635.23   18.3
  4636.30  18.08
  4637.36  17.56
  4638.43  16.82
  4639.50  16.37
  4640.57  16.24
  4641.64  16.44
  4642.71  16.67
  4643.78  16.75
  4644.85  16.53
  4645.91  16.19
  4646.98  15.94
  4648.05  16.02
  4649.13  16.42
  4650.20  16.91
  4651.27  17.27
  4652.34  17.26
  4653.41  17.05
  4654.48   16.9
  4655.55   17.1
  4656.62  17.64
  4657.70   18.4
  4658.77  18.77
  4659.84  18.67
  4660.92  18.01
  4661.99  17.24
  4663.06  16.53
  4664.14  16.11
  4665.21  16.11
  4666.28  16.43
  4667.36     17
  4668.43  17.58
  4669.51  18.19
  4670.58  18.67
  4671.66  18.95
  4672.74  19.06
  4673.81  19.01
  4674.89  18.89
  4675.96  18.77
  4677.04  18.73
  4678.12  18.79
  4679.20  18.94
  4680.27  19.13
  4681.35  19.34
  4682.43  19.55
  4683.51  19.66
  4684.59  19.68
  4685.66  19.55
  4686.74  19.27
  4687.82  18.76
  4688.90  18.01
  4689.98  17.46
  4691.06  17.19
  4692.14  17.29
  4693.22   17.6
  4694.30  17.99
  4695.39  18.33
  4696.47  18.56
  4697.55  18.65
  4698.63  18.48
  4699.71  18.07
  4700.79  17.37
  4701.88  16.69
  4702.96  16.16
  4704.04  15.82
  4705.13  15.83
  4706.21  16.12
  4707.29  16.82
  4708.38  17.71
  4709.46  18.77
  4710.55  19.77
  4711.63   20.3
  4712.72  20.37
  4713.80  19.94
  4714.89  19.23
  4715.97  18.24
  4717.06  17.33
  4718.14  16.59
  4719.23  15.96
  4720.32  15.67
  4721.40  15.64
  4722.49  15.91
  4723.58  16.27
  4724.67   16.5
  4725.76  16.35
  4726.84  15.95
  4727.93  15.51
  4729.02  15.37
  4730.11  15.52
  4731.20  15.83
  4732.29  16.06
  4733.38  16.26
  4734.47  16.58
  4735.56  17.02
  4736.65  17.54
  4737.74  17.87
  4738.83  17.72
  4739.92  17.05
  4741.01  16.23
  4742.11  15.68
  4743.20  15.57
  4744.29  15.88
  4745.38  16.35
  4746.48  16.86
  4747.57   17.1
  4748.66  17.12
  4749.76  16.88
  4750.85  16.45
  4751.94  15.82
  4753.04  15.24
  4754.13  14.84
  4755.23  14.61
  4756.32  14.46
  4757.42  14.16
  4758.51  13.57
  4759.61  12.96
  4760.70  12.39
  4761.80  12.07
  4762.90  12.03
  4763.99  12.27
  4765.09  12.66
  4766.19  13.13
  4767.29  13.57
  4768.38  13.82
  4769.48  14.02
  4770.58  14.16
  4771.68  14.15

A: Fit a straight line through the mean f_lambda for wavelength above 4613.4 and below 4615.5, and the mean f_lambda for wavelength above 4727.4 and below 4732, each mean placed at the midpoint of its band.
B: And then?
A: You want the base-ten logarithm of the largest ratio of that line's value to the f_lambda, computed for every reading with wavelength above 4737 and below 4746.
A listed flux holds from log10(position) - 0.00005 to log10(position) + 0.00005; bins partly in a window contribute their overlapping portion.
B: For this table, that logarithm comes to -0.01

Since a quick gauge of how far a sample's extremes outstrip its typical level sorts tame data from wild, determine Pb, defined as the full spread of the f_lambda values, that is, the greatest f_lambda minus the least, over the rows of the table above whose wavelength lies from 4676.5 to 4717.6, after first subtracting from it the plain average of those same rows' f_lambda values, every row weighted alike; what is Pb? -13.8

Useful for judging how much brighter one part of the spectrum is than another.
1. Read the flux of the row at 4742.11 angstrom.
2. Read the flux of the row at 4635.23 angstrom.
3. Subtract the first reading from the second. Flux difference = 2.6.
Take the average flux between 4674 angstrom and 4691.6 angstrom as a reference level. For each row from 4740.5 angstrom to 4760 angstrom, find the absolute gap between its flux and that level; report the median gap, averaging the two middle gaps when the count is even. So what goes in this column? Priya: 3.1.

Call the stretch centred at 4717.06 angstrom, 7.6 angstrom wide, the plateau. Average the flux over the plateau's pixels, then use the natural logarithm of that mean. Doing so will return 2.87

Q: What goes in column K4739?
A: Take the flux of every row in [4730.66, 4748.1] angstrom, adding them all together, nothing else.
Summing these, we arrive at 266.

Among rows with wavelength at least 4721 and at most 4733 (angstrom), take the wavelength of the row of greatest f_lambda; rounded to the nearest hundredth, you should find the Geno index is 4724.67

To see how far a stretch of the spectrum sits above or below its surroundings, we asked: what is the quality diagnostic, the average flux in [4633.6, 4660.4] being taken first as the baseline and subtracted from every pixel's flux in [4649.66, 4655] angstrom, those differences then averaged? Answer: -0.1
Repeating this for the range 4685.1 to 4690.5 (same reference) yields 1.5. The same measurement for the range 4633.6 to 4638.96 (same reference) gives 0.6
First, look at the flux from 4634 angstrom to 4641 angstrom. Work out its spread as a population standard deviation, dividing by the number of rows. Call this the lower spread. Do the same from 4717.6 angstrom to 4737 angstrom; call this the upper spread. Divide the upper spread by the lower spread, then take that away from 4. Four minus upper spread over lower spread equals 3.3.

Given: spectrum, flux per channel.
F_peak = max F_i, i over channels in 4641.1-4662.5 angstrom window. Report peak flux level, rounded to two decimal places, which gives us 18.77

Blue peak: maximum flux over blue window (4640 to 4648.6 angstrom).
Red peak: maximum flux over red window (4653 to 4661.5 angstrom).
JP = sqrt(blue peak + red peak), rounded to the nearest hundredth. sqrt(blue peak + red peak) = 5.96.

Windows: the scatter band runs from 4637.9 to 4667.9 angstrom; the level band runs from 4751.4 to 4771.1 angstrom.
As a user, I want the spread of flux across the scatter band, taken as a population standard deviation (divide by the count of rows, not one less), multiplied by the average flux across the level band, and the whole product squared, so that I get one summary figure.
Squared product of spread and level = 108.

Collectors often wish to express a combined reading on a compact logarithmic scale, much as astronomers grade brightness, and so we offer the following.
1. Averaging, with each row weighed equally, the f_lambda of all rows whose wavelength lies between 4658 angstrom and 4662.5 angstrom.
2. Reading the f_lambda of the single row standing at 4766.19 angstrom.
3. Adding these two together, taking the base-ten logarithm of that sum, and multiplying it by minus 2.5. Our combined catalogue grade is -3.74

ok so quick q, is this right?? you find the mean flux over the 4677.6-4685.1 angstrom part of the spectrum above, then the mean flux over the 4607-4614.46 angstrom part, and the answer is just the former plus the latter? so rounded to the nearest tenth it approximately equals 37.9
